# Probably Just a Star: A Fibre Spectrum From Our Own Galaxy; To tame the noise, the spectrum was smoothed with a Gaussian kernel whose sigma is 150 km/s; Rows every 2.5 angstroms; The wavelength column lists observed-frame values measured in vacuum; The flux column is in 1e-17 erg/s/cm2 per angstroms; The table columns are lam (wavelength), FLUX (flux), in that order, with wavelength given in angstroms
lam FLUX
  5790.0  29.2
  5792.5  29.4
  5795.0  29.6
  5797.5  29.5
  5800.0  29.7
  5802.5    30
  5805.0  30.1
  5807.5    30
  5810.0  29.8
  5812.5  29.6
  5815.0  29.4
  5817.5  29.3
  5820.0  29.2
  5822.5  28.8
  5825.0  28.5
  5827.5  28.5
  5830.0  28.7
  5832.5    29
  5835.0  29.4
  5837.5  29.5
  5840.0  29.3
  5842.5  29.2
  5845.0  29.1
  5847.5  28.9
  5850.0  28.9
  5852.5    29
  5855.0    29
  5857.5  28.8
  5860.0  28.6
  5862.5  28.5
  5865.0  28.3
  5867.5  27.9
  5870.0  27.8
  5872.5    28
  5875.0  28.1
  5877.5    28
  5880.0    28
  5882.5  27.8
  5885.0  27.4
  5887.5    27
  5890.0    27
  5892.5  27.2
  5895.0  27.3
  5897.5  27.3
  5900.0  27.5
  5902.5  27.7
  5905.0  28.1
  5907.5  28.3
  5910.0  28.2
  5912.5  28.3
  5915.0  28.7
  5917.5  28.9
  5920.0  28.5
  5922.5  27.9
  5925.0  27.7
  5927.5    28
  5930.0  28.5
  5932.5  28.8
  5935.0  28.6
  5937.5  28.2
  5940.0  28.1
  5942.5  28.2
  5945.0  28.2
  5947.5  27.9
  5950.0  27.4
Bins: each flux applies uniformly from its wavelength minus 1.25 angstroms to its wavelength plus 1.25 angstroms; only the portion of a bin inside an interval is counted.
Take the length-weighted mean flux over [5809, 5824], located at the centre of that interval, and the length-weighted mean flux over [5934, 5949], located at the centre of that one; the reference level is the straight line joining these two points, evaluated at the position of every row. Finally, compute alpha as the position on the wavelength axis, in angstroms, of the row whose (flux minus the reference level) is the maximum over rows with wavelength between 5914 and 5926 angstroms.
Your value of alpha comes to 5917.5 angstroms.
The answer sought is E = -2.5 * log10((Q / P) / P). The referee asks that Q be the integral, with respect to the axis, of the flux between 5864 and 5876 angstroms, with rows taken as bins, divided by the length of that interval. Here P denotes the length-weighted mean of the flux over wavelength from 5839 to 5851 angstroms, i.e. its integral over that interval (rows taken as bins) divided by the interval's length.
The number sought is 3.70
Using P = 29.1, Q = 28.0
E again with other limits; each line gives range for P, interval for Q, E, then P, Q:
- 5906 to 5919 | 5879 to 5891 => 3.68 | 28.5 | 27.4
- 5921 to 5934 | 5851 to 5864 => 3.60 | 28.2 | 28.8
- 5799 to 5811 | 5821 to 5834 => 3.73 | 29.9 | 28.7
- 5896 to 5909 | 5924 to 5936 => 3.59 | 27.8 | 28.3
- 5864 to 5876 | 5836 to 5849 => 3.57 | 28.0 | 29.2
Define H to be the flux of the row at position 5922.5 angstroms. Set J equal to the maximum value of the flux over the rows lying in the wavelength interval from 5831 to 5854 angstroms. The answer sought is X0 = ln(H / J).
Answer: -0.056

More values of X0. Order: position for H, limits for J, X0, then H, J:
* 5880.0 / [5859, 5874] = -0.021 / 28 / 28.6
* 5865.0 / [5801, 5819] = -0.062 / 28.3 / 30.1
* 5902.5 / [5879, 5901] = -0.011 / 27.7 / 28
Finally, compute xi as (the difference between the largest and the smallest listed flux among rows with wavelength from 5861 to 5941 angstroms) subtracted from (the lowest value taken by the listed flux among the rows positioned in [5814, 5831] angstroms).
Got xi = 26.6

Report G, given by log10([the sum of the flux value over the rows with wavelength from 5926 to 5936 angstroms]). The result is 2.06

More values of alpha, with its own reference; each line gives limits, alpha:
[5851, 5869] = 5855.0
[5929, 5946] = 5932.5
